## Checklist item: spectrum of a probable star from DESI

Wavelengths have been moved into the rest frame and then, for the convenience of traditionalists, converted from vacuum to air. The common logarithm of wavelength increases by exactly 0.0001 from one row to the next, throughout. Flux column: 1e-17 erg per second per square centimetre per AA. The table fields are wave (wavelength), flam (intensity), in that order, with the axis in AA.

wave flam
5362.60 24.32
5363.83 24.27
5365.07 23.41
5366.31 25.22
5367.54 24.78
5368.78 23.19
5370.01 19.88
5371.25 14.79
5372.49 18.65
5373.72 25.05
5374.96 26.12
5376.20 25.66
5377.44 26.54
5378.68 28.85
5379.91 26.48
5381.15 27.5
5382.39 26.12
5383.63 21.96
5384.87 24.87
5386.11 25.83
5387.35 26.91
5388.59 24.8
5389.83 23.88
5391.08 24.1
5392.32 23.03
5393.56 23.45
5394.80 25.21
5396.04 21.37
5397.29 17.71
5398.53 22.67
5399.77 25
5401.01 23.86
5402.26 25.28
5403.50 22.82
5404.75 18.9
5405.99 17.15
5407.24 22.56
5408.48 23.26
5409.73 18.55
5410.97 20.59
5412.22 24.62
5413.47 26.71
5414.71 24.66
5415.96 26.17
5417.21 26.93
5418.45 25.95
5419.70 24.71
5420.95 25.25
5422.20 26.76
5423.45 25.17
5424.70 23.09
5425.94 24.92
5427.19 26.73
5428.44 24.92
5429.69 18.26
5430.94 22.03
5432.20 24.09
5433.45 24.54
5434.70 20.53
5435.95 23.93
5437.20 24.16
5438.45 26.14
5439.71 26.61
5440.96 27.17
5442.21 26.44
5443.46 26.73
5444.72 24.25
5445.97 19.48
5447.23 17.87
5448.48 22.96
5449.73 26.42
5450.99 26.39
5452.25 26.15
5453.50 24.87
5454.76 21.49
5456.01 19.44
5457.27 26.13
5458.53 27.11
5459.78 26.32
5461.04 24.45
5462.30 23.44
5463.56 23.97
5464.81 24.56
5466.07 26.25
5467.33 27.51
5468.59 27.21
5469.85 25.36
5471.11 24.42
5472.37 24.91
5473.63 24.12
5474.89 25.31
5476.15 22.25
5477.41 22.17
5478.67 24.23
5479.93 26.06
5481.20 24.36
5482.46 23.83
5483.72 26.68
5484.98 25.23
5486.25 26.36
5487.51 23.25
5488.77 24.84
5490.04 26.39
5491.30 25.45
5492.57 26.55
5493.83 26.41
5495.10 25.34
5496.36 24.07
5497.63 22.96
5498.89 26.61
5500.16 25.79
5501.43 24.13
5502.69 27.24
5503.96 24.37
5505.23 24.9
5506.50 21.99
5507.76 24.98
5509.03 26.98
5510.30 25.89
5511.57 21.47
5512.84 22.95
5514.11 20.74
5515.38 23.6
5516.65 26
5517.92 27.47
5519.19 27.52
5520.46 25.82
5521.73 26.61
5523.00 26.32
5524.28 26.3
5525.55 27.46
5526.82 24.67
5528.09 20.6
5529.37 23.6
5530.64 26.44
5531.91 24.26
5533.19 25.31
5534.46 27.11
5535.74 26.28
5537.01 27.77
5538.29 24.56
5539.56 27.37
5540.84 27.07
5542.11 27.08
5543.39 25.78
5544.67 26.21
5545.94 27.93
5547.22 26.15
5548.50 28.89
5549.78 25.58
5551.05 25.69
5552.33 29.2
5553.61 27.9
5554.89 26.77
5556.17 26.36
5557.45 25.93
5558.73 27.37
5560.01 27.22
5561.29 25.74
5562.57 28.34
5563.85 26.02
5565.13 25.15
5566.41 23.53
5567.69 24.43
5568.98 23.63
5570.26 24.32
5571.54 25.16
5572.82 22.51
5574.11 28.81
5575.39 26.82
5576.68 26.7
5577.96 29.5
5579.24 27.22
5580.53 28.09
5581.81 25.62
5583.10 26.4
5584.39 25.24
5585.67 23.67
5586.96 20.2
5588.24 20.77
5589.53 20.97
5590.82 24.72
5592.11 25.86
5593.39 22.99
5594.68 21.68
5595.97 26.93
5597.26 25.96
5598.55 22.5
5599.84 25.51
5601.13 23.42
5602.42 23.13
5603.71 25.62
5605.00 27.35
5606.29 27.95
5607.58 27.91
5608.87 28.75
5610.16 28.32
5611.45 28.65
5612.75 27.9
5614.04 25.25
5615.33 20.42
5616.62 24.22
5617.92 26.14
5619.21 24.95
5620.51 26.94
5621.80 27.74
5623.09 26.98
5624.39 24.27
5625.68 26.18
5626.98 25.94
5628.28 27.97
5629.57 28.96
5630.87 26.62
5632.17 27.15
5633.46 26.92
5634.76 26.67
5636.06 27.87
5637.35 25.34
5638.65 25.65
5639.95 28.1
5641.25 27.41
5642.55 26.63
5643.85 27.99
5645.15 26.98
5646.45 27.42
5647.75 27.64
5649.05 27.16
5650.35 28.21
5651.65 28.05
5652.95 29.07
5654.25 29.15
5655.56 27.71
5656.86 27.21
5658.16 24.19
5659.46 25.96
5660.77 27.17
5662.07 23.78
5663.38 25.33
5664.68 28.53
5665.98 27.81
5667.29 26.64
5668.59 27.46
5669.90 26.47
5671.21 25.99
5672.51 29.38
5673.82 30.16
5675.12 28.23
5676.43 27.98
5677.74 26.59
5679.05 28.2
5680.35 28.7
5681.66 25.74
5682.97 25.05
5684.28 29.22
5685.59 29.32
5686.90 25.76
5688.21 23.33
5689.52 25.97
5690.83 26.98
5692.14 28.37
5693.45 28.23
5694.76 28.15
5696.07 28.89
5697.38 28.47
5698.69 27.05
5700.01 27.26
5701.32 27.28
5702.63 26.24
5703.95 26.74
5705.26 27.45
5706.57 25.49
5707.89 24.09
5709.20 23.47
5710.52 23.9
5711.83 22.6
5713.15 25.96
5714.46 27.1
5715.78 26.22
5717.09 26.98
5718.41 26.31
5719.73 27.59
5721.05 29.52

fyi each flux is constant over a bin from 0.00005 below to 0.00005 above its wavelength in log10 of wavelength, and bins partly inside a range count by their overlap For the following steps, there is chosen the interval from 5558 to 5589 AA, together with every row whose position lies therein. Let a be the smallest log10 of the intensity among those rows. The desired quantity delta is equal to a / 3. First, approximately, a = 1.31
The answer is 0.435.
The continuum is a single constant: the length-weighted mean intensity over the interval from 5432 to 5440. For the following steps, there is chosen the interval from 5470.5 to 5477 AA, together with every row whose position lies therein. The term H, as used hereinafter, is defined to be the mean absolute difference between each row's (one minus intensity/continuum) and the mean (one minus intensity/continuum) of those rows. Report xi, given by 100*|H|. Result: 3.4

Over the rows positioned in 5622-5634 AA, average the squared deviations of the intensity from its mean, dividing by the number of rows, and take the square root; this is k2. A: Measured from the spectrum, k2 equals 1.24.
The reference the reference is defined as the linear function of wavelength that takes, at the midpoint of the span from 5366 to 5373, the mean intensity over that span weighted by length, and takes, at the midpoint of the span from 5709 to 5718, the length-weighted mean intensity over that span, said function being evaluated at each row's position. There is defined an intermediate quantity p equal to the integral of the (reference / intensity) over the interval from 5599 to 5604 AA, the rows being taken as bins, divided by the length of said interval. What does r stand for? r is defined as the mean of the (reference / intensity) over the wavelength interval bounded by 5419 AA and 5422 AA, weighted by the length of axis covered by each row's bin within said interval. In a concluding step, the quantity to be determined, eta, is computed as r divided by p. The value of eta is 0.87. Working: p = 0.99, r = 0.85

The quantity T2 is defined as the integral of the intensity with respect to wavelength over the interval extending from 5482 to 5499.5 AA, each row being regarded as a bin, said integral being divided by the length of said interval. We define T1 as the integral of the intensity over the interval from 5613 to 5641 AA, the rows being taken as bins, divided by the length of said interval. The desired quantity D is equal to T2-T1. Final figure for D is -0.9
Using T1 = 26.3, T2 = 25.3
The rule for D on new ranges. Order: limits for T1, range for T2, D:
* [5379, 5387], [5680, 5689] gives 1.0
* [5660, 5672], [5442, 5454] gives -2.5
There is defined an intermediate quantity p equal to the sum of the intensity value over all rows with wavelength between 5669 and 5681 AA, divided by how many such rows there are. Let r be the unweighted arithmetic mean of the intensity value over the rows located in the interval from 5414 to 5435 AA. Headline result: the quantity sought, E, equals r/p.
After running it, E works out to 0.87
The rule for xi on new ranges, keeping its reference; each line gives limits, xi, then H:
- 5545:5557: 4.8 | 0.048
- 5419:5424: 2.7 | 0.027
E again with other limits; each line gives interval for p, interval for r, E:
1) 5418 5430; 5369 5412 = 0.94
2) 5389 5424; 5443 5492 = 1.05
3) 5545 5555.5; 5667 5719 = 0.98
